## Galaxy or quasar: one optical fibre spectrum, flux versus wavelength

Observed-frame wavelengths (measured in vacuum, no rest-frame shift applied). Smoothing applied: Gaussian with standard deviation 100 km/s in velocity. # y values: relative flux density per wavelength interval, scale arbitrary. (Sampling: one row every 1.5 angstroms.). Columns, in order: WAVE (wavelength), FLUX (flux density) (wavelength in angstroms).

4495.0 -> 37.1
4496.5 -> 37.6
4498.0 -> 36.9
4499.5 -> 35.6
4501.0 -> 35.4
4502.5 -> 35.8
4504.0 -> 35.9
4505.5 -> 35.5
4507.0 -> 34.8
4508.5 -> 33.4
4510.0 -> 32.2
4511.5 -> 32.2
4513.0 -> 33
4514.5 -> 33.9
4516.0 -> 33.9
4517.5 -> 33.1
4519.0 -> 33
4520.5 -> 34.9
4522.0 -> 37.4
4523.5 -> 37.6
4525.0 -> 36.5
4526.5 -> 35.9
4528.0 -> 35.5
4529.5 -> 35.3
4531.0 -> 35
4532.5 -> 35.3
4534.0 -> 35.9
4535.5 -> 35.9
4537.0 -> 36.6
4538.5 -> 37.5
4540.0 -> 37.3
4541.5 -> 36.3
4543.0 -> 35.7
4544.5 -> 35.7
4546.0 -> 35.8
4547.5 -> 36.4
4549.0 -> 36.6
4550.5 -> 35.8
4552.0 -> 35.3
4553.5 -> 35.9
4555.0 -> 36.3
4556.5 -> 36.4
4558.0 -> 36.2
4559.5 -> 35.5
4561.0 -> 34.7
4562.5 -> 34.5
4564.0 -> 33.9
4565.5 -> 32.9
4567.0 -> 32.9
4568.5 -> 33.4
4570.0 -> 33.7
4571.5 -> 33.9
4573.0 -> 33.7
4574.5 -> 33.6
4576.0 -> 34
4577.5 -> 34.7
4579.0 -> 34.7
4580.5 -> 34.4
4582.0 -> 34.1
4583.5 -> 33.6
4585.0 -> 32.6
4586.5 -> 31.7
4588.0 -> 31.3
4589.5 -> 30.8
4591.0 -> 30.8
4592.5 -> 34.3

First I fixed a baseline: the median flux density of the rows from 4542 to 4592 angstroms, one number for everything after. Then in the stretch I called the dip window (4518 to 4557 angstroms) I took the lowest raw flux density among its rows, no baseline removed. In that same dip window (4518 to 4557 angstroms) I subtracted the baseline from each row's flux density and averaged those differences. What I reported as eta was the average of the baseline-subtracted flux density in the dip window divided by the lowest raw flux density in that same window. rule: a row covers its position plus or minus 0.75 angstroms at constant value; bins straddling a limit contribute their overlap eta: 0.048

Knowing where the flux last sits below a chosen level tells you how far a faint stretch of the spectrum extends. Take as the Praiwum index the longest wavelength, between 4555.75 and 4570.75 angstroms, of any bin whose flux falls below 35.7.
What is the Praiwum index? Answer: 4570.0 angstroms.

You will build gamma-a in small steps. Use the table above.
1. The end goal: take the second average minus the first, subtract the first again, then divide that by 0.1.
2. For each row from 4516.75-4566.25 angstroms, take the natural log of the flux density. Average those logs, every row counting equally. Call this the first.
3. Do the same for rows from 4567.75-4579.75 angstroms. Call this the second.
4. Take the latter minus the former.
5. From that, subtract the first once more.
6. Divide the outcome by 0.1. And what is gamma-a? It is -36.2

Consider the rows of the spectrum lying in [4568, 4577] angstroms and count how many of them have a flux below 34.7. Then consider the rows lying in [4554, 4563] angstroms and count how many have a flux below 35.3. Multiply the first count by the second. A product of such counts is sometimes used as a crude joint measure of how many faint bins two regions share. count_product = 12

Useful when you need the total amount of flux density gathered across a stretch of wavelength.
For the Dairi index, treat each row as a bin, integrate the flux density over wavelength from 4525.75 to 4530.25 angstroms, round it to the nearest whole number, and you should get 160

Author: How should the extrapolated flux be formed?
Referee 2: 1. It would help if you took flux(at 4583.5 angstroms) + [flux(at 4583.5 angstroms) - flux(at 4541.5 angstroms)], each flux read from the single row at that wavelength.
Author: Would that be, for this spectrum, 31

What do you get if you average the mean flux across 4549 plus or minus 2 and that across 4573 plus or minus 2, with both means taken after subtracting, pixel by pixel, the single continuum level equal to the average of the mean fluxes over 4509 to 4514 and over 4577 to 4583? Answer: 1.5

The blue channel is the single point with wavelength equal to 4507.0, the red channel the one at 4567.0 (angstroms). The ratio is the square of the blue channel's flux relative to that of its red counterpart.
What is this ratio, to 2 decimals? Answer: 1.12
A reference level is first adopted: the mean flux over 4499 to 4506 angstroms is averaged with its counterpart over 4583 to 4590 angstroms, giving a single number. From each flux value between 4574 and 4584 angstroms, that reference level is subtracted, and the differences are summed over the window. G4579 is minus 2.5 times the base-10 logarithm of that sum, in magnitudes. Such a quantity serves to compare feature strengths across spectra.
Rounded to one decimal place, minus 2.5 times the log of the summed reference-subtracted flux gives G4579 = -0.9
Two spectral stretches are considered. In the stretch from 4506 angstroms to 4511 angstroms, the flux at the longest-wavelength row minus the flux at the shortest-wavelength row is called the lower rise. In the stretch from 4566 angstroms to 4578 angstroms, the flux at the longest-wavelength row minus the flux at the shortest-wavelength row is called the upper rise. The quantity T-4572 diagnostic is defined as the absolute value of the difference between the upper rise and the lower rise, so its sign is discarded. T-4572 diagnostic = 4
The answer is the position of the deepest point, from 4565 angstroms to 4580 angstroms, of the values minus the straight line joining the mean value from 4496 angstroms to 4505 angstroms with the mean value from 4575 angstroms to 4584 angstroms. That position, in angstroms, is 4565.5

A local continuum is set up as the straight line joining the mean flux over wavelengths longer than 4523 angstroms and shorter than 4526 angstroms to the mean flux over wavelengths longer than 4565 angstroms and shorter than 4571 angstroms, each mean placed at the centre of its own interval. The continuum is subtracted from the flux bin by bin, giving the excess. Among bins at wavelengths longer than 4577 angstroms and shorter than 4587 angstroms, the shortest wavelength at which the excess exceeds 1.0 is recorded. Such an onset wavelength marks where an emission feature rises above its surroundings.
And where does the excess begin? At 4577.5 angstroms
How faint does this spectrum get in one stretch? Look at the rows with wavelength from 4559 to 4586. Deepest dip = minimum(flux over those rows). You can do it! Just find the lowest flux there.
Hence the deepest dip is 32.6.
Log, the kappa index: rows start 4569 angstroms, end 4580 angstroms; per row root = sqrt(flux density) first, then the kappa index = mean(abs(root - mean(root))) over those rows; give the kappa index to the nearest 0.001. 0.032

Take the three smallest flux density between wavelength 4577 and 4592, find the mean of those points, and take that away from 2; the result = -29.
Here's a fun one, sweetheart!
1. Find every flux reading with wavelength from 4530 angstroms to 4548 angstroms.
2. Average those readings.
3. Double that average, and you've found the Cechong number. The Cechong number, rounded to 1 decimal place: 72.2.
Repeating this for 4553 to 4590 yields 68.0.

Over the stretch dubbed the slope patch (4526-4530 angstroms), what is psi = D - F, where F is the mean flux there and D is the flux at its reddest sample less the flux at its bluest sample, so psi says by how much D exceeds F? -36.2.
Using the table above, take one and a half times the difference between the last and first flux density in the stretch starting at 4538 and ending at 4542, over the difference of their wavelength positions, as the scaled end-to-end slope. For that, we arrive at -0.6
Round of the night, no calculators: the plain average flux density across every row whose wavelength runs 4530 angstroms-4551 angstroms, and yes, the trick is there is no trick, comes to 36.1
